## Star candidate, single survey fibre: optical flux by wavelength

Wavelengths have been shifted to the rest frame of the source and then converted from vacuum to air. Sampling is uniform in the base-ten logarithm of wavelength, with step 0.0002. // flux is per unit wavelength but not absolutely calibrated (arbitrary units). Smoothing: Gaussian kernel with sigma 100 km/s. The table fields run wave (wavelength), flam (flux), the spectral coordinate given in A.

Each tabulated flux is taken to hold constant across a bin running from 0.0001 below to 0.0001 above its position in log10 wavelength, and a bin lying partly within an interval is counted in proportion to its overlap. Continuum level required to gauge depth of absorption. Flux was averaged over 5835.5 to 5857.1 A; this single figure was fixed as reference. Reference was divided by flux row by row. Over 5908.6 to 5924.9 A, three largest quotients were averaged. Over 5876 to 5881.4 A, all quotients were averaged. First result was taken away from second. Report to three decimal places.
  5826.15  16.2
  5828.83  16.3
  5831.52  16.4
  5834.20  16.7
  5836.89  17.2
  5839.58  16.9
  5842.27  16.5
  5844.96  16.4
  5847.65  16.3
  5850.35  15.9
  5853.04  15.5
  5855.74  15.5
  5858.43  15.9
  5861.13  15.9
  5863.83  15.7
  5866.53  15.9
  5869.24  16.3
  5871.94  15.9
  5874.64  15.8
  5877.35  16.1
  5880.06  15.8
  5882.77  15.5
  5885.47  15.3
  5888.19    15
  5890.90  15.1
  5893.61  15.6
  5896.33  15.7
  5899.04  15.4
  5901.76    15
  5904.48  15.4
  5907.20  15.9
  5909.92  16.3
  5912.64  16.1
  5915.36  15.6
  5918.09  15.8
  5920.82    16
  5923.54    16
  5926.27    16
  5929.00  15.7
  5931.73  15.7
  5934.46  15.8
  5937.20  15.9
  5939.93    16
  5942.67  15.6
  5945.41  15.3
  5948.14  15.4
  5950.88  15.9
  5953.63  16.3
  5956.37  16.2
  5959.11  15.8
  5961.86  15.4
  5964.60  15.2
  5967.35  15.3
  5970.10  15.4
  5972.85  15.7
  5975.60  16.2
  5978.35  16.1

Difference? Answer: -0.010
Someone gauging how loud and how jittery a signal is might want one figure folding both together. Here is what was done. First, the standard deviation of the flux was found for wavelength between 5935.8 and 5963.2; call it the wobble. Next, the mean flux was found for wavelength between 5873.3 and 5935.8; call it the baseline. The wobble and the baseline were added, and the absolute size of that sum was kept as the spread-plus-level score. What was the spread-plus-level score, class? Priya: 16.0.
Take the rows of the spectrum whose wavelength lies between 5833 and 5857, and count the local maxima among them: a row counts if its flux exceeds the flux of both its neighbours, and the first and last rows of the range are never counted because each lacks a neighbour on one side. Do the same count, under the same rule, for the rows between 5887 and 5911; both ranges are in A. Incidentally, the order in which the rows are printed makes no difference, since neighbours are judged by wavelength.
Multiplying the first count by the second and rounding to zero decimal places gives 1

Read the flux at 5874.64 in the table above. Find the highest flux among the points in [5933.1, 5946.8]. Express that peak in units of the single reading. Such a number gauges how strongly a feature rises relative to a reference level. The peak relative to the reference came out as 1.01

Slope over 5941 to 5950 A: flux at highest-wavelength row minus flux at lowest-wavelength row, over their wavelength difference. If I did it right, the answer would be -0.04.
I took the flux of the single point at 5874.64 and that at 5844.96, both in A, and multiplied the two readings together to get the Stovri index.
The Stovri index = 259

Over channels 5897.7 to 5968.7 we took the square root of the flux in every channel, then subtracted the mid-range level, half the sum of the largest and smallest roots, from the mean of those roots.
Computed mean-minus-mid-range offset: 0.011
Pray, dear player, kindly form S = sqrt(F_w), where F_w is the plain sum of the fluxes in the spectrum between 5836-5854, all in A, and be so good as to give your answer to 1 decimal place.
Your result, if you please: 10.7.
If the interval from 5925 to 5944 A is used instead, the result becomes 10.5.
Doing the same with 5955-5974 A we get 10.4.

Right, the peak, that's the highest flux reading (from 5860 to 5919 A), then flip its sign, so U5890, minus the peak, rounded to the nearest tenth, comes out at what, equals -16.3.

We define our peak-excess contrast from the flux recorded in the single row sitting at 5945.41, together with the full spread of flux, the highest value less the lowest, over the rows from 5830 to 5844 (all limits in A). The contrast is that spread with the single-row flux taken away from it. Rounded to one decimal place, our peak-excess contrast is -14.5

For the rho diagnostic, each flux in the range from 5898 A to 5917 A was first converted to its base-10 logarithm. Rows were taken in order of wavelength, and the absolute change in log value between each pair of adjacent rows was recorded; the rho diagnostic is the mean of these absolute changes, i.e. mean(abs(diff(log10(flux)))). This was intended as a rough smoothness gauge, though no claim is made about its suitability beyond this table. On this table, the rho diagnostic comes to 0.0111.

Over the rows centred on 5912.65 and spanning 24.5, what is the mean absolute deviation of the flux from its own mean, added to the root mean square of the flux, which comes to 16.10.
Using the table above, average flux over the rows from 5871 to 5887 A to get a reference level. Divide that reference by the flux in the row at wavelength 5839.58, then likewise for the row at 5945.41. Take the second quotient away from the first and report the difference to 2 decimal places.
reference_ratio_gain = -0.10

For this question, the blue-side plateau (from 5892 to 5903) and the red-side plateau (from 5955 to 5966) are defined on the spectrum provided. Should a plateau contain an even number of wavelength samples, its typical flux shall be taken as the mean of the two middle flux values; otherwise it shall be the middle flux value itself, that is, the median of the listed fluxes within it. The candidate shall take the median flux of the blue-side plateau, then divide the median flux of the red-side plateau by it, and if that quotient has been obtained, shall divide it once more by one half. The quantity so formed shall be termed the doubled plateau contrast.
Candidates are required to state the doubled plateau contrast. 2.01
